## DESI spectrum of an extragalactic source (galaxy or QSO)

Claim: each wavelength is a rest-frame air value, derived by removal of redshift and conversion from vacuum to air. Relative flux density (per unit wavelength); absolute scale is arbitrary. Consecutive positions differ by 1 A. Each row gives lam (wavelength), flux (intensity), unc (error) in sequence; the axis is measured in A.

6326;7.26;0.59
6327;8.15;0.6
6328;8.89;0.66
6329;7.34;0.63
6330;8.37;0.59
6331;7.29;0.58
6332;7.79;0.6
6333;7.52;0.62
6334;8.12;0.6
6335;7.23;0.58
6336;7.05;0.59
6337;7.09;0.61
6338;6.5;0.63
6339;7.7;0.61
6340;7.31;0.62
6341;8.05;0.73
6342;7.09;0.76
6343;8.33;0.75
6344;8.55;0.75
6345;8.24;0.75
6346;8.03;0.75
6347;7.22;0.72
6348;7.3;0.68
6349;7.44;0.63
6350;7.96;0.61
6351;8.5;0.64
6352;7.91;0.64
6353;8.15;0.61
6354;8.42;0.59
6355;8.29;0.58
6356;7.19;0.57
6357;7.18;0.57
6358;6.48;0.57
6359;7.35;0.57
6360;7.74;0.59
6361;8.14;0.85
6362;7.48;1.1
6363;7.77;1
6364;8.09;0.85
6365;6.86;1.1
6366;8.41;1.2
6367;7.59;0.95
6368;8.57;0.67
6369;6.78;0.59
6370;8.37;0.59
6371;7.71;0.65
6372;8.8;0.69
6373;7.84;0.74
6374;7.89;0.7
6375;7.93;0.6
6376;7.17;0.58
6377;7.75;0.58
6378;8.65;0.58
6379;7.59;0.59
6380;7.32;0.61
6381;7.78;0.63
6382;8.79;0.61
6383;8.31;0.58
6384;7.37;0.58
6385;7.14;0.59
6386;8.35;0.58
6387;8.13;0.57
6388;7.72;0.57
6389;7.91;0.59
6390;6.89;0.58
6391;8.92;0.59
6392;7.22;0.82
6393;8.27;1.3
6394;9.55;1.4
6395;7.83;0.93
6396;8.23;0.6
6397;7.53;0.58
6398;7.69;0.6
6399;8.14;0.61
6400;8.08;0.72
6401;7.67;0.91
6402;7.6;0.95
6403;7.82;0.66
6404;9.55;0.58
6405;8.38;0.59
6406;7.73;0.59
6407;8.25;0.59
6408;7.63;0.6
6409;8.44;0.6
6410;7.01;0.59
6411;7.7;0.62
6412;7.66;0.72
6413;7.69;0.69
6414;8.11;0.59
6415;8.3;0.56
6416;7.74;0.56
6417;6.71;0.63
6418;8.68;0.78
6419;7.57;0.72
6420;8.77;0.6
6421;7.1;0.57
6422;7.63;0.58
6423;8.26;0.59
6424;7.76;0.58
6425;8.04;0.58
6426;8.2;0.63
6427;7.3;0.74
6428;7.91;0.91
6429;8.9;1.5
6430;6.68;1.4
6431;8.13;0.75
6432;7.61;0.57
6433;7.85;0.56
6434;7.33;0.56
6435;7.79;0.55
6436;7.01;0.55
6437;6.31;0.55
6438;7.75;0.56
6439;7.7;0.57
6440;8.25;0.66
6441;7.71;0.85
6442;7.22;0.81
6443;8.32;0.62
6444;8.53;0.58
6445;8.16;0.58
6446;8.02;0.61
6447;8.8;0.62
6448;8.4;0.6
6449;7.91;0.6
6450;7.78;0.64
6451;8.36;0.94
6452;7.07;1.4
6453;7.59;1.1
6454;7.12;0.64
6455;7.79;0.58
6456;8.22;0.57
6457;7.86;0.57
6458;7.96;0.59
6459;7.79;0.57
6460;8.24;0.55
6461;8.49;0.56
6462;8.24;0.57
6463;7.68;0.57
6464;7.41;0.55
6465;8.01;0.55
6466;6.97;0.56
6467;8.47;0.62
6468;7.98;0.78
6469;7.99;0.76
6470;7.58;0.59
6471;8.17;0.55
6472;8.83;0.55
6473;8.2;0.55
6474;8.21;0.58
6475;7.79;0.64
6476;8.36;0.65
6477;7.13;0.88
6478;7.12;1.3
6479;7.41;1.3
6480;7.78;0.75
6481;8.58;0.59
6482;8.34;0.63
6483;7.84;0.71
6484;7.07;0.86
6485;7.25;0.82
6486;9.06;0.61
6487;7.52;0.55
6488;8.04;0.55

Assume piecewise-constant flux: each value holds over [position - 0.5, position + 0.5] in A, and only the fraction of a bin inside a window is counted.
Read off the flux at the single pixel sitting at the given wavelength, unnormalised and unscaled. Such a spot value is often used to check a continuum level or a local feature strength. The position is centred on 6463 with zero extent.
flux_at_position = 7.68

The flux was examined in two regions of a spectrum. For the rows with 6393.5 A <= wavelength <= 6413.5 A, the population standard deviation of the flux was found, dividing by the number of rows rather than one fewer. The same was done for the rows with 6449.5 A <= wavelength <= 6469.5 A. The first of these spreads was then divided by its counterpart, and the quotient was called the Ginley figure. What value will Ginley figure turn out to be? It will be 1.4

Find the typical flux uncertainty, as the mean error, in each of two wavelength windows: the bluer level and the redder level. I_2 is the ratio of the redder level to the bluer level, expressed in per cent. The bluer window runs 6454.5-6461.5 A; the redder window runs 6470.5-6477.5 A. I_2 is 110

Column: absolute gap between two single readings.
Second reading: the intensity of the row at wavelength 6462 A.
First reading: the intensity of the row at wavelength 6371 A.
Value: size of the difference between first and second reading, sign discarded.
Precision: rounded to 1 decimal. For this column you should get 0.5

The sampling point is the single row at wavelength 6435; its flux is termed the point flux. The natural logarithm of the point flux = 2.05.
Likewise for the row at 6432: 2.03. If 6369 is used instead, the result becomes 1.91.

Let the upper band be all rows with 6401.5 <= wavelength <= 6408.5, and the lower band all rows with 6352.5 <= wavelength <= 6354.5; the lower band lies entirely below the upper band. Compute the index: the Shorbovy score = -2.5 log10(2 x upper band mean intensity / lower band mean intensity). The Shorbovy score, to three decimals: -0.733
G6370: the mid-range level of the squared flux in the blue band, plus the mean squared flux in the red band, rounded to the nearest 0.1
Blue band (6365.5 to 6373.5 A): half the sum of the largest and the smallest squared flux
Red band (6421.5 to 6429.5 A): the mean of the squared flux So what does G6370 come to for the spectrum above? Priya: 125.9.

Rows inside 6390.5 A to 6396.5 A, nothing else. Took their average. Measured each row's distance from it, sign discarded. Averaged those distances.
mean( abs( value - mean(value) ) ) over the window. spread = 0.60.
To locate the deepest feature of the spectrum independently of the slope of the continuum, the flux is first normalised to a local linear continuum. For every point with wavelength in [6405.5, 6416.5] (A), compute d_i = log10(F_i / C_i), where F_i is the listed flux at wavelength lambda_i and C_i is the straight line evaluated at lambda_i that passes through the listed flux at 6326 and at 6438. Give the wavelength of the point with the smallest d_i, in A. 6410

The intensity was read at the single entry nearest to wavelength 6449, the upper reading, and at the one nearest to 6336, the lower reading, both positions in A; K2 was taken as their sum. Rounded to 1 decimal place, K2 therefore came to 15.0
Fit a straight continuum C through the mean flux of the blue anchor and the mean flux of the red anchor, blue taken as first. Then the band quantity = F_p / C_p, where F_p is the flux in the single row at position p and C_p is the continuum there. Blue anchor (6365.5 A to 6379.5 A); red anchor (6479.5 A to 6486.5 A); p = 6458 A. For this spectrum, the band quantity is 1.00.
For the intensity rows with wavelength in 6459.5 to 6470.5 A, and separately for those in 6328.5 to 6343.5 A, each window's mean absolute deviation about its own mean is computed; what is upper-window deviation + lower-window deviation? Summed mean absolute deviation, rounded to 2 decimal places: 0.80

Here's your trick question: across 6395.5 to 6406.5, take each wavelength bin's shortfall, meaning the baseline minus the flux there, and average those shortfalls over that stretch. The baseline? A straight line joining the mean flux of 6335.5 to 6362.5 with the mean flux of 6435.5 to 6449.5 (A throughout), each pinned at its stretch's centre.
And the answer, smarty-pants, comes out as -0.27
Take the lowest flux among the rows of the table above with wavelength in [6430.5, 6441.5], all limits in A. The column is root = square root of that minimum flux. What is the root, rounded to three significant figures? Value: 2.51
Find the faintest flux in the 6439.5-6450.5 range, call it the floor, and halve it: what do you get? 3.61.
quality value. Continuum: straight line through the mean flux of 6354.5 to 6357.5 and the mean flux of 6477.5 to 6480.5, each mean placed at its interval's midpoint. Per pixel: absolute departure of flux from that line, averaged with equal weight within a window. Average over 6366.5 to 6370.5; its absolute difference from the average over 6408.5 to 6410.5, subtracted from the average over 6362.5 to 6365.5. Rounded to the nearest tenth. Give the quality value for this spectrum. 0.4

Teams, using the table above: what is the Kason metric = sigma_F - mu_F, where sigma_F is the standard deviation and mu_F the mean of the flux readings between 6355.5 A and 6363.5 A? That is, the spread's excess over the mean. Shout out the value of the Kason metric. -6.9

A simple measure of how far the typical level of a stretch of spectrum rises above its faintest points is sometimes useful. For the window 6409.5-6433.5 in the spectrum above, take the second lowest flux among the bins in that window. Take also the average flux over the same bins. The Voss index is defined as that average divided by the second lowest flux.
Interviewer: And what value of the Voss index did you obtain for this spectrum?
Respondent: 1.16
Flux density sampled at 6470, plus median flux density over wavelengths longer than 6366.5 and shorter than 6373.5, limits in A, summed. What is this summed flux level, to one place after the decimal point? 15.4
